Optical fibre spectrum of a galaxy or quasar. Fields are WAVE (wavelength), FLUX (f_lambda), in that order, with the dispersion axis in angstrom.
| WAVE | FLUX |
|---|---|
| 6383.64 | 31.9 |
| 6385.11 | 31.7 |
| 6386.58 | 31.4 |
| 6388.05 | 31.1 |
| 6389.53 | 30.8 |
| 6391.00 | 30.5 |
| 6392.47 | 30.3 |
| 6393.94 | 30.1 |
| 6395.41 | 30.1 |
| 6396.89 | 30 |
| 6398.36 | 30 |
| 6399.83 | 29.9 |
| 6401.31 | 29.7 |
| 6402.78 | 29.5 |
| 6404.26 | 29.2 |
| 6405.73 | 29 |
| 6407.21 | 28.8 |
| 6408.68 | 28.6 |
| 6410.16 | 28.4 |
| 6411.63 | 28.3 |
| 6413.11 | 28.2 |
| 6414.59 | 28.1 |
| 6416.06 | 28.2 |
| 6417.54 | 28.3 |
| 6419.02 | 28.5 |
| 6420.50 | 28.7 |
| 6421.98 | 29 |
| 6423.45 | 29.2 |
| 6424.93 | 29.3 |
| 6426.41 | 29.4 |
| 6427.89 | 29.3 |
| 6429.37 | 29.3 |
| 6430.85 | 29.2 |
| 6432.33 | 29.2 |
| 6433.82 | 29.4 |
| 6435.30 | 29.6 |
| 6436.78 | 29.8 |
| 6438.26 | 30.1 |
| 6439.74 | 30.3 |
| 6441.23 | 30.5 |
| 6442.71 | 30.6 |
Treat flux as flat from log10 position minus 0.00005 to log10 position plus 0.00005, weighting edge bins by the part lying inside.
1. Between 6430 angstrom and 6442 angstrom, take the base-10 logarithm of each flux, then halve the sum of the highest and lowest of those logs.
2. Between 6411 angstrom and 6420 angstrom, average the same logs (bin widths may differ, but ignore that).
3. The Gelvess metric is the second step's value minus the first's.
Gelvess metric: -0.024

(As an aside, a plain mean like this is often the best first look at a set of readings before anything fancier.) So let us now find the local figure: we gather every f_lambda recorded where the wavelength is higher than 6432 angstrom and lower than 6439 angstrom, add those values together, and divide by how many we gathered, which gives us 29.6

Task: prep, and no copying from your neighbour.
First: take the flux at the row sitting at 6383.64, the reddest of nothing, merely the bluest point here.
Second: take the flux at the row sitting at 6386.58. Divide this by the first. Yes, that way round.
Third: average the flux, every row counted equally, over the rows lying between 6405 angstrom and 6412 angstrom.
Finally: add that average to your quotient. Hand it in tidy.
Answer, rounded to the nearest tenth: 29.6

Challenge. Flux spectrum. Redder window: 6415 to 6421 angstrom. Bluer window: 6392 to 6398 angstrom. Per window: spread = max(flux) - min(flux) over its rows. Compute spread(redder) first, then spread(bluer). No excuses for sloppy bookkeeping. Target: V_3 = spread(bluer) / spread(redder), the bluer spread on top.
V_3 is 0.60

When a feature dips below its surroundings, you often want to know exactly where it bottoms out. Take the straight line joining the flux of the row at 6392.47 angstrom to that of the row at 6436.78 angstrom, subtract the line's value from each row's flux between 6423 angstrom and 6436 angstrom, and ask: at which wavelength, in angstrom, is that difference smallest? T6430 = 6423.45 angstrom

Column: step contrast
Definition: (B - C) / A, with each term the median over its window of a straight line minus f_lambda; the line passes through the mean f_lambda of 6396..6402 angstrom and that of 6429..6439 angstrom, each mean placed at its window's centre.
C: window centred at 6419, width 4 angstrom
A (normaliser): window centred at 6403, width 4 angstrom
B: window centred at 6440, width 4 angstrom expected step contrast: -6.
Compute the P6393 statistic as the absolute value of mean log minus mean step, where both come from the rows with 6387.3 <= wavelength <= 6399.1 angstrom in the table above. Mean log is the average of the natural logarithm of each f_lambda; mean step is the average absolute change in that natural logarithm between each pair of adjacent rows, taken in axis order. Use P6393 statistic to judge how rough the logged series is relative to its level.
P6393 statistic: 3.41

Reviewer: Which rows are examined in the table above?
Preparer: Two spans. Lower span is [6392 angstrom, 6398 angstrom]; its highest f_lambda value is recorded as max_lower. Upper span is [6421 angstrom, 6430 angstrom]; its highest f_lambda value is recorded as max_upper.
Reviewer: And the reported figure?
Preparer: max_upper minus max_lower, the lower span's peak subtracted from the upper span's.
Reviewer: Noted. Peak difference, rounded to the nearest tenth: -0.9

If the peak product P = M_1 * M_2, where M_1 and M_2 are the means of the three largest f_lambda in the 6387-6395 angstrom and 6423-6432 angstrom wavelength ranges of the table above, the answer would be 903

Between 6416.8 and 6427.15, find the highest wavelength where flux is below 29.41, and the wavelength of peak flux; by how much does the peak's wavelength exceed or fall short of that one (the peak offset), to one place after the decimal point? 0.0 angstrom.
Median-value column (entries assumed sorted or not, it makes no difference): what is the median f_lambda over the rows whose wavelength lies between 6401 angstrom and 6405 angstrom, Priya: 29.5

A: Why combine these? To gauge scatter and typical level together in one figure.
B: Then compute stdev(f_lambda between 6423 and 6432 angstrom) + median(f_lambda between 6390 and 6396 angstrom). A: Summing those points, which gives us 30.3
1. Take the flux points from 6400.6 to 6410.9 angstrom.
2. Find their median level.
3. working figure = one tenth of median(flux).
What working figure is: 2.90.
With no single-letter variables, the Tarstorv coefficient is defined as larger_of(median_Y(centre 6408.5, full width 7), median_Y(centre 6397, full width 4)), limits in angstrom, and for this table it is 30.0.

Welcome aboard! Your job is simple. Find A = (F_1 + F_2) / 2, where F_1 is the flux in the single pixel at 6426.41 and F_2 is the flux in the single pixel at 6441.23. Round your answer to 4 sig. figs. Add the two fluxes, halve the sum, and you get 29.95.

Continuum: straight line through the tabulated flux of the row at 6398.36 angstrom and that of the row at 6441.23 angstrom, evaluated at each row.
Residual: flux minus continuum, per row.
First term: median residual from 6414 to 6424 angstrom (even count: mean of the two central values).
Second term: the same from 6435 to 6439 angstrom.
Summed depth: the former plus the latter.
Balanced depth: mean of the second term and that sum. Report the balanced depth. -1.5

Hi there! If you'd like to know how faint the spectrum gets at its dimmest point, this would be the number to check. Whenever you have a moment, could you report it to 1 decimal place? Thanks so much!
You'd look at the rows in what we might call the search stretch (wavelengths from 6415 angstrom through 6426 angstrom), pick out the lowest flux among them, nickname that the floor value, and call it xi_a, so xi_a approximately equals 28.2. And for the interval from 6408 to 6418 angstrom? 28.1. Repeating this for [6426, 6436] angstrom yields 29.2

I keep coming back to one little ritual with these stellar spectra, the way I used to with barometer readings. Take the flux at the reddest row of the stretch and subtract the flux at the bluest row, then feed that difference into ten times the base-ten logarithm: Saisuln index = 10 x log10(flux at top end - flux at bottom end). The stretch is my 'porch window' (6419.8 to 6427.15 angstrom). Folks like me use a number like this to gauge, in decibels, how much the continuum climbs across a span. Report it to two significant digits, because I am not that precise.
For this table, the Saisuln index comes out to -1.5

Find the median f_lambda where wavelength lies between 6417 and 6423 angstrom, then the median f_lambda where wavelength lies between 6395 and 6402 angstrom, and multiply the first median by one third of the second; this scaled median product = 286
